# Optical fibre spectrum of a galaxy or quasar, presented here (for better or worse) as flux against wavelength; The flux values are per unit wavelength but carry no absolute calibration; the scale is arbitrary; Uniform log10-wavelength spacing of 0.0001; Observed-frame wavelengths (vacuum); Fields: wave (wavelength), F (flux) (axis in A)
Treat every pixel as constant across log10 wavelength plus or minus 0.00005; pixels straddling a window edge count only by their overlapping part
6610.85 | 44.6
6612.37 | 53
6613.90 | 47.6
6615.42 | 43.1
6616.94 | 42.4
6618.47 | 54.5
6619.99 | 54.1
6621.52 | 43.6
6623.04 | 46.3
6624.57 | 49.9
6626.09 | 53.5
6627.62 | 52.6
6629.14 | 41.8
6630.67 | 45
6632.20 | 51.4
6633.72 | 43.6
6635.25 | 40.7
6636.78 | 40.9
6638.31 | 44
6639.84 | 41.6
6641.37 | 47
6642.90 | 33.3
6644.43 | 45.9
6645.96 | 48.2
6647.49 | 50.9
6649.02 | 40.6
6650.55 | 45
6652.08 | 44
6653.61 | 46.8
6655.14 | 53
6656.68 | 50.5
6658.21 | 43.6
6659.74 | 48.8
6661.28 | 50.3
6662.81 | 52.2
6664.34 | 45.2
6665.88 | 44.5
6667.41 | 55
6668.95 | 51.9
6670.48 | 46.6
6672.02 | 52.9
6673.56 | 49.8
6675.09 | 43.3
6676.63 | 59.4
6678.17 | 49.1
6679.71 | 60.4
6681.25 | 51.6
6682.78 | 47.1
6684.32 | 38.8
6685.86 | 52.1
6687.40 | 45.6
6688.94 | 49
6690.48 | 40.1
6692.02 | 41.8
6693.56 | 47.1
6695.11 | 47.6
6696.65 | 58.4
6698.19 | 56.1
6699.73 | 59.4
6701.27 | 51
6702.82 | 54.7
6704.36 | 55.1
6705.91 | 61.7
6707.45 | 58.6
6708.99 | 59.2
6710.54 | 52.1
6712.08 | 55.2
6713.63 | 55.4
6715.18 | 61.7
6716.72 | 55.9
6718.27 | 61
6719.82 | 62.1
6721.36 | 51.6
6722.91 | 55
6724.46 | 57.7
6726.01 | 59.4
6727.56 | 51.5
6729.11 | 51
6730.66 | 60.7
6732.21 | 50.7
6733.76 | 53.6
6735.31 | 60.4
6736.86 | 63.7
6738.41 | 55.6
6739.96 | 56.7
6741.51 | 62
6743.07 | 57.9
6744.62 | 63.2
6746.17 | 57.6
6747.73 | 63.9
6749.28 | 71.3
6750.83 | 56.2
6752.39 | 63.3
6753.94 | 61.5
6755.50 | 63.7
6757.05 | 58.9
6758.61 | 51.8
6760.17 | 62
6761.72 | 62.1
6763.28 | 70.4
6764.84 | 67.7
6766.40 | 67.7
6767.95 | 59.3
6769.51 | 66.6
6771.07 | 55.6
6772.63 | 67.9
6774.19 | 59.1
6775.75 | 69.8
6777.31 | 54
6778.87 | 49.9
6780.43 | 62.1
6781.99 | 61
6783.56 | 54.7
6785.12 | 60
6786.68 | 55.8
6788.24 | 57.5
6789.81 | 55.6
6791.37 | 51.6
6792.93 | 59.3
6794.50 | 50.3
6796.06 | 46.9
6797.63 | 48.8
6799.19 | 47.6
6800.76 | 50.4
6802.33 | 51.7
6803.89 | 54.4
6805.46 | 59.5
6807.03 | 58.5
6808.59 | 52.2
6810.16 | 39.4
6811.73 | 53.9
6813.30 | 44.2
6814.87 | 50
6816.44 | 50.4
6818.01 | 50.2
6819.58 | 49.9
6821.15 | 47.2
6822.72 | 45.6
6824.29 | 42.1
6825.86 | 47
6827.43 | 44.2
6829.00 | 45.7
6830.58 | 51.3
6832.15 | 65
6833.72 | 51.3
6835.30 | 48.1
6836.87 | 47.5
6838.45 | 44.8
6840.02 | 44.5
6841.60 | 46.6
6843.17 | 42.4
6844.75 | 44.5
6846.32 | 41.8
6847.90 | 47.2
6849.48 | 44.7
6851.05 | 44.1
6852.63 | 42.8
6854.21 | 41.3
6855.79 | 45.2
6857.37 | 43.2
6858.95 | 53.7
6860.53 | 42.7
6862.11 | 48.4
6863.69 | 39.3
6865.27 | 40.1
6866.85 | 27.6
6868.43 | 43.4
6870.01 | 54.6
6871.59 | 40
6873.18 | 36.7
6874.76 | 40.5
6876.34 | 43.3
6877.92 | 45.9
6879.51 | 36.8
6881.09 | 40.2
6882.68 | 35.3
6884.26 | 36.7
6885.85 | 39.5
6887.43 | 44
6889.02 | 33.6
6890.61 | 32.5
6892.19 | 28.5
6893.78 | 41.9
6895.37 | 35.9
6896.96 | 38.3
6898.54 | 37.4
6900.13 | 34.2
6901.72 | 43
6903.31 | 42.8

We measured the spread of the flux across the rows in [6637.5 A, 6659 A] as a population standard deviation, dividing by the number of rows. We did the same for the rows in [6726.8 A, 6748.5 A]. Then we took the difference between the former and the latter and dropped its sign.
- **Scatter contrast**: 0.2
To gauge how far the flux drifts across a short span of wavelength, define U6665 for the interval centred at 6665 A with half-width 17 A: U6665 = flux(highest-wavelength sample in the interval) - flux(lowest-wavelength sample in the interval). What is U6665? 11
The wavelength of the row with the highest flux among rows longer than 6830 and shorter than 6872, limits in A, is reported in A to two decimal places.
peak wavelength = 6832.15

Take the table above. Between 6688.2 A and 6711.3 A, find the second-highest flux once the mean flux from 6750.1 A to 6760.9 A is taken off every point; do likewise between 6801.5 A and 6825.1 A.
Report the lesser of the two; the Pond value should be -1.1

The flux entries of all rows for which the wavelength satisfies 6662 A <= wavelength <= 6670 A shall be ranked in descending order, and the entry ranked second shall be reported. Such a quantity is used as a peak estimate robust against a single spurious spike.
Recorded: 52.2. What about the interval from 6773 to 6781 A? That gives 62.1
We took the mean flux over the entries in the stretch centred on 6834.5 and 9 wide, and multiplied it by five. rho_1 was 257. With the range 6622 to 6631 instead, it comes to 241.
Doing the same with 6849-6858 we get 218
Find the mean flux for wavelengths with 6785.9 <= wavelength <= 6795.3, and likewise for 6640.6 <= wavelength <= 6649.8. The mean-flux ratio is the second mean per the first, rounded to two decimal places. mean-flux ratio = 0.81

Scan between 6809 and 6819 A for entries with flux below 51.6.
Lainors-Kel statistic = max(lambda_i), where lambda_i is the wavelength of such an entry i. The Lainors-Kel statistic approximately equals 6818.01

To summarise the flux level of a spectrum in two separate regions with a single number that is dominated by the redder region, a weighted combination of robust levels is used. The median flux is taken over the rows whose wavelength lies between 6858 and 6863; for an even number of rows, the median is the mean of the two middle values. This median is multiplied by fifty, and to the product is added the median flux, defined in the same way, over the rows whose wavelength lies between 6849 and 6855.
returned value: 2463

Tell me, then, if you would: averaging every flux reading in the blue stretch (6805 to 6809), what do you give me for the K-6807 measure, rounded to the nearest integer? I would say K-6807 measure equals 57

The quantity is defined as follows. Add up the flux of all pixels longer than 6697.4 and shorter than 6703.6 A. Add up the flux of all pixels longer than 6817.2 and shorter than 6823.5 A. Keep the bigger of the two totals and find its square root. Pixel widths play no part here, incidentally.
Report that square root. 14.9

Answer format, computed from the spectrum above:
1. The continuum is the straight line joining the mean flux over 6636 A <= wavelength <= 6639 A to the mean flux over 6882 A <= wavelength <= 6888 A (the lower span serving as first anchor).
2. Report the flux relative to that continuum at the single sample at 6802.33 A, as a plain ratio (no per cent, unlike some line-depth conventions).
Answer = 1.29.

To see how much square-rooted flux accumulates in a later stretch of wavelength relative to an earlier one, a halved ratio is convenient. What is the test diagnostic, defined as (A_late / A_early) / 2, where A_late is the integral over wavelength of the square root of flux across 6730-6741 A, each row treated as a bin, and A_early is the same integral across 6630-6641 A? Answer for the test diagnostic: 0.6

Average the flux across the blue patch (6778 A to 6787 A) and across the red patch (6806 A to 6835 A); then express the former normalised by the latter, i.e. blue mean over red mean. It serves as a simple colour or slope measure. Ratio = 1.2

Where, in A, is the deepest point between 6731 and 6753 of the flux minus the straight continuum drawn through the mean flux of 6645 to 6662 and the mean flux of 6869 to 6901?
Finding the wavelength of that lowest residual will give 6732.21 A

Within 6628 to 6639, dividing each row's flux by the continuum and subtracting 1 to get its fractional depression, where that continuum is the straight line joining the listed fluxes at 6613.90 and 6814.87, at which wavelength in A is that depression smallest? 6635.25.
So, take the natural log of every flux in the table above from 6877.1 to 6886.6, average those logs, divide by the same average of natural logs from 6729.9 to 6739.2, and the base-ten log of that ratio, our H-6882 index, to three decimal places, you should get -0.044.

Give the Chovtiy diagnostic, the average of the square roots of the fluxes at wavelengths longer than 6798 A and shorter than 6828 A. 7.0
